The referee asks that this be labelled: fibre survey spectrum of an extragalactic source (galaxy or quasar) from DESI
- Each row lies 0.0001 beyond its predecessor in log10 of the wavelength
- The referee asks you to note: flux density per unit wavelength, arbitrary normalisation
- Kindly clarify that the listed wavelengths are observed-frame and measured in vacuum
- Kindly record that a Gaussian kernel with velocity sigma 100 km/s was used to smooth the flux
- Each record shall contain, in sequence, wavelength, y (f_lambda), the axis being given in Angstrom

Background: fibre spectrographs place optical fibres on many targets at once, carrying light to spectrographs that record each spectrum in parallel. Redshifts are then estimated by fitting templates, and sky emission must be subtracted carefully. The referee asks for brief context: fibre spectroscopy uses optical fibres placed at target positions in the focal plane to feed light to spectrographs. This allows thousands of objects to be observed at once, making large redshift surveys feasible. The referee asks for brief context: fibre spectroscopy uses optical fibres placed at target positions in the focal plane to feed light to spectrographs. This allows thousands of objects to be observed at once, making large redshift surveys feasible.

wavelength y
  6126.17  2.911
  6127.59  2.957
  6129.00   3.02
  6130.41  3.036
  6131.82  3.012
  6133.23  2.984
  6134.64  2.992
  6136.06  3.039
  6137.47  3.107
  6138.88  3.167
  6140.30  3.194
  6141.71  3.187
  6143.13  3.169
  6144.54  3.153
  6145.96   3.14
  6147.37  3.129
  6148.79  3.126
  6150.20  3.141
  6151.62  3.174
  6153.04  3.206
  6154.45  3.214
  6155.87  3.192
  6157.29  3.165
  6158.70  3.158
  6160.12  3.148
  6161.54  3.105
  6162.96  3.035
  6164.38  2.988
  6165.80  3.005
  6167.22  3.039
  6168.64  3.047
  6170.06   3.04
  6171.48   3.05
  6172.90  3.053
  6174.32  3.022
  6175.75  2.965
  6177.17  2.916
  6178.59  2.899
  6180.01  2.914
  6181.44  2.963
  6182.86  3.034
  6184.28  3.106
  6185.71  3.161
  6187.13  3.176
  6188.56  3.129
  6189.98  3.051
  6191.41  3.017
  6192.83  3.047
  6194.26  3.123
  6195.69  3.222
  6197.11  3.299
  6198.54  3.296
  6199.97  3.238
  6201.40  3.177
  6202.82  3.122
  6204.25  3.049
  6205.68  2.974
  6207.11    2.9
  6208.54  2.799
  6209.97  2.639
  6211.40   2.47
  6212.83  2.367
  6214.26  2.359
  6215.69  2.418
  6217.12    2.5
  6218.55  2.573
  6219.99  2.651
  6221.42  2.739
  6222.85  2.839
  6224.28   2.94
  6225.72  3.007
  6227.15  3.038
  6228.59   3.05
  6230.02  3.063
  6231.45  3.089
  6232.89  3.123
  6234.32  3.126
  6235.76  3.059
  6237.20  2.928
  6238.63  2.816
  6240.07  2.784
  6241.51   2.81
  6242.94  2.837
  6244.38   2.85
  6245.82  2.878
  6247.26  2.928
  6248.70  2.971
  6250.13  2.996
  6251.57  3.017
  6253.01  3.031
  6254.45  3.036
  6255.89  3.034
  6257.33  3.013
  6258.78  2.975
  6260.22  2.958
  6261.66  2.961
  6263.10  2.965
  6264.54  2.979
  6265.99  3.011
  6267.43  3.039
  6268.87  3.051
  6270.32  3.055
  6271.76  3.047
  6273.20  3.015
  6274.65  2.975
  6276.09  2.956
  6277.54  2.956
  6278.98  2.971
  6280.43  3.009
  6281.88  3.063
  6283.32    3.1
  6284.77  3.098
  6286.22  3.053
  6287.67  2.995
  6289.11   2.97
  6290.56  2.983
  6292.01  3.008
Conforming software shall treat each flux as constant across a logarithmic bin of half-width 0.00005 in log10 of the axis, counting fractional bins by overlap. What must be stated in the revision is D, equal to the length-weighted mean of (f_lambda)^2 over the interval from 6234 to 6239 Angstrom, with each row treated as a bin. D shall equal 8.9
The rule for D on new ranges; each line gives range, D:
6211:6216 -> 5.8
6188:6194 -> 9.4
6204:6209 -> 8.6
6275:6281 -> 8.8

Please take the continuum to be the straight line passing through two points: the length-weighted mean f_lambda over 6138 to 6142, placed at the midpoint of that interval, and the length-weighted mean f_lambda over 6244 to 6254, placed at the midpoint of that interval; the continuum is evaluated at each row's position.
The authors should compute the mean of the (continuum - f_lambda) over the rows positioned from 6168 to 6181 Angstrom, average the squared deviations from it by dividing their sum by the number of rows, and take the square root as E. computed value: 0.055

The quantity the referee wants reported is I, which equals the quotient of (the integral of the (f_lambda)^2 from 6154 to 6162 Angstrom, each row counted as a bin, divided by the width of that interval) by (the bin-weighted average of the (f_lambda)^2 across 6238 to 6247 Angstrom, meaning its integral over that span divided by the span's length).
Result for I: 1.25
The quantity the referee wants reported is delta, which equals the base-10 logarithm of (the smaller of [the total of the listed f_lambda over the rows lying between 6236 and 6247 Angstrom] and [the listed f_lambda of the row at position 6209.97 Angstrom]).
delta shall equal 0.421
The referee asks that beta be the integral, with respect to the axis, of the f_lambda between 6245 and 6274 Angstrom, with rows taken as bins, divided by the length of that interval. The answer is 3.00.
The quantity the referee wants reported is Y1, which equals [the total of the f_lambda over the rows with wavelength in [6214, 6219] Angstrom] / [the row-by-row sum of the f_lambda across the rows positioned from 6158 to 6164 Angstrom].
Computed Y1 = 0.79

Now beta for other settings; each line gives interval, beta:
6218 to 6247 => 2.91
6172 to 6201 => 3.08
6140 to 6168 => 3.13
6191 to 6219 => 2.88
